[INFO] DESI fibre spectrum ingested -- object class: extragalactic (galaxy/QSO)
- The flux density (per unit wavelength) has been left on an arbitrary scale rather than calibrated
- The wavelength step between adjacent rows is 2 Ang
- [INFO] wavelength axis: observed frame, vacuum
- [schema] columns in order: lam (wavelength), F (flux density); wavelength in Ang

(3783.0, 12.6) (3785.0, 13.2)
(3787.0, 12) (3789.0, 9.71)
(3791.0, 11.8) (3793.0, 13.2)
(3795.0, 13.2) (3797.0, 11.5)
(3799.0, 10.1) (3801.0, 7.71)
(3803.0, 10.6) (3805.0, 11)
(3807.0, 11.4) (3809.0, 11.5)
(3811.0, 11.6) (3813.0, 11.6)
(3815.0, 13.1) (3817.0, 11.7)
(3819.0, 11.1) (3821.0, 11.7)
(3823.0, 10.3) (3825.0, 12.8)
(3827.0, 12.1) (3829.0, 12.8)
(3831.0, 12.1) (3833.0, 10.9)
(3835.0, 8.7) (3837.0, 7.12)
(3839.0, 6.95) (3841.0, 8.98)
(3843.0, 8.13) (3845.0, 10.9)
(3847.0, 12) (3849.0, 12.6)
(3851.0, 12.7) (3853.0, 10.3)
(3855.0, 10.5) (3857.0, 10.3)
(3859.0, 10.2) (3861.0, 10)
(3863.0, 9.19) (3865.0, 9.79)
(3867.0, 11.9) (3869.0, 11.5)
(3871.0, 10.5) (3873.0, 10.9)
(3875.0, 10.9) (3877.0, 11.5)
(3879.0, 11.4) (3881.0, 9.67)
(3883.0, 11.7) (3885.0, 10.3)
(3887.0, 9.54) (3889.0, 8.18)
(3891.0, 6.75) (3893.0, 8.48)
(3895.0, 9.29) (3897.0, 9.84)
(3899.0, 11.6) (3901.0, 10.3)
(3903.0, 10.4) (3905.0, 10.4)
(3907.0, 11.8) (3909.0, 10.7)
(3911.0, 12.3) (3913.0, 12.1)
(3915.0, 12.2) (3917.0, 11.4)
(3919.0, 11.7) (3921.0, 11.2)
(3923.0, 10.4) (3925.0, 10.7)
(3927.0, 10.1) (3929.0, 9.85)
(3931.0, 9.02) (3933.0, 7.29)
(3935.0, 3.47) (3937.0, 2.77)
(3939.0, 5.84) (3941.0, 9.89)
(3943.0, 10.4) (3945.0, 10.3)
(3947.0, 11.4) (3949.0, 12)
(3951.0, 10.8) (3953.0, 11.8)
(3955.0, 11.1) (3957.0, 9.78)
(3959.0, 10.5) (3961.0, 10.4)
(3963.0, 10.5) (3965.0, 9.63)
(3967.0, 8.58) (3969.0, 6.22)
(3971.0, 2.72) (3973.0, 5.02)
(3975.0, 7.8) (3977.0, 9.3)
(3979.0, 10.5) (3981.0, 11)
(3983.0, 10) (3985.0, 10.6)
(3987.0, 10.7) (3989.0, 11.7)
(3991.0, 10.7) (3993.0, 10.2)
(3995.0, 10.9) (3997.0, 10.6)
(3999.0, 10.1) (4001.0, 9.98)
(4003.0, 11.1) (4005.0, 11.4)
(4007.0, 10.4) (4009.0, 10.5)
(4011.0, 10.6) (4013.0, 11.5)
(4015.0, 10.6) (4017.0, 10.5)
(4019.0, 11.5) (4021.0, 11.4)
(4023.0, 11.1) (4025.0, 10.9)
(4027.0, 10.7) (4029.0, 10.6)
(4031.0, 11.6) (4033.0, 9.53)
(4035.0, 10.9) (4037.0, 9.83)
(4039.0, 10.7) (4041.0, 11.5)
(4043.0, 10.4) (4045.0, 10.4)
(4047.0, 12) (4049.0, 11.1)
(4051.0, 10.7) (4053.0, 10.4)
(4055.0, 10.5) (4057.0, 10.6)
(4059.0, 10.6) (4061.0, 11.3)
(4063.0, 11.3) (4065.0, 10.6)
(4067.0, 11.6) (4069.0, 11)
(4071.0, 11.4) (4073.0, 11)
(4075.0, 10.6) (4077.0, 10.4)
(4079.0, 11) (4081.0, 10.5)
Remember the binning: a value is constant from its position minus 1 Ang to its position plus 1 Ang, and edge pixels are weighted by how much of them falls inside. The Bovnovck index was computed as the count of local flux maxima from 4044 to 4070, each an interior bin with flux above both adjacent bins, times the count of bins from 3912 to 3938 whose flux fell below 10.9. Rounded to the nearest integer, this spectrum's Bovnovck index 16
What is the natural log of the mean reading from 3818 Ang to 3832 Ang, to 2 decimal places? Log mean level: 2.47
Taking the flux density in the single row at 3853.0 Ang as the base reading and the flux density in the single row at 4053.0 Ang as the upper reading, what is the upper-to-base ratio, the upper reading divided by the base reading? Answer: 1.01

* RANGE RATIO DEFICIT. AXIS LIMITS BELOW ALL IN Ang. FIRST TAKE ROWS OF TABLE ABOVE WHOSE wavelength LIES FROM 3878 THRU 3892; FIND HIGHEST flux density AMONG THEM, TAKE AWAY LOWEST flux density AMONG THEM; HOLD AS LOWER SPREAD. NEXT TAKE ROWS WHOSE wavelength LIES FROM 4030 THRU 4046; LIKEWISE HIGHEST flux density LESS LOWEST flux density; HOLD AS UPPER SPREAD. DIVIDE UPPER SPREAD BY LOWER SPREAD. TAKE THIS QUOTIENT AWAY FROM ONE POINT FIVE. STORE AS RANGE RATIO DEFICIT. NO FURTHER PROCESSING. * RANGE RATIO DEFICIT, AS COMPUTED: 1.08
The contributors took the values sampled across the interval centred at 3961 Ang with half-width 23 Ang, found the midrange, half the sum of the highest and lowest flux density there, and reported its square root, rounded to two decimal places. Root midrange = 2.71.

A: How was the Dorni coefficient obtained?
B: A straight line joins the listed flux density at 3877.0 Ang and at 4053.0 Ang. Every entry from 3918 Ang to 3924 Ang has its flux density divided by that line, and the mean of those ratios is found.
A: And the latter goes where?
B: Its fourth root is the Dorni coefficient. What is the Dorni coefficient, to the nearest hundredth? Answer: 1.00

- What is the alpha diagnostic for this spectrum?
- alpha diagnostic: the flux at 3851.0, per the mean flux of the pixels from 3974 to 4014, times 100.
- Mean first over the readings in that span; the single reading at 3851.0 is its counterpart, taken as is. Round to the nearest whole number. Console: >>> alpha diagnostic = 121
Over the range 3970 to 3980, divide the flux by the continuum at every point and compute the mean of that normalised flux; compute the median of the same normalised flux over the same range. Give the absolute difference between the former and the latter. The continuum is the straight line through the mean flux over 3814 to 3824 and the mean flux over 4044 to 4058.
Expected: 0.066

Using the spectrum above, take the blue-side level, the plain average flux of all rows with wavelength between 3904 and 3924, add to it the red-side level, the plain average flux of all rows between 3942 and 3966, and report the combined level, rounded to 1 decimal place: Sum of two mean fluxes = 22.1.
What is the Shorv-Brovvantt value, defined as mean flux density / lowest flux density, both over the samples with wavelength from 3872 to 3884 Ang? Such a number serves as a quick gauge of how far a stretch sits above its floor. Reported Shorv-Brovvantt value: 1.14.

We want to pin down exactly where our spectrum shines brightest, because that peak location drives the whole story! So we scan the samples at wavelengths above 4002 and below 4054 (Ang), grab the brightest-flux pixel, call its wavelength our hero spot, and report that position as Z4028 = 4047.0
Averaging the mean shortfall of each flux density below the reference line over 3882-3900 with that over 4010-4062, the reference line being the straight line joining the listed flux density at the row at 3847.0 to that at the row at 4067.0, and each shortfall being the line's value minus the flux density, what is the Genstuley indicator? 1.6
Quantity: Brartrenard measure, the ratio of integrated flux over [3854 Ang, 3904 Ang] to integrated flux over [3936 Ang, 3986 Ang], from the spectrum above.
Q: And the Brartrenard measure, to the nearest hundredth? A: 1.11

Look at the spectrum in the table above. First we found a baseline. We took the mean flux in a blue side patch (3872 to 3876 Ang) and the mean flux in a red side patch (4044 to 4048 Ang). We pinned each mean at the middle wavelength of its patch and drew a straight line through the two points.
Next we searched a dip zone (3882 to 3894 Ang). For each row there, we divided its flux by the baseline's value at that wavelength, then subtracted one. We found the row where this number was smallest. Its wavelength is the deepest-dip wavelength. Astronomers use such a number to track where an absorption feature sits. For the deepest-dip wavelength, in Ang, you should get 3891.0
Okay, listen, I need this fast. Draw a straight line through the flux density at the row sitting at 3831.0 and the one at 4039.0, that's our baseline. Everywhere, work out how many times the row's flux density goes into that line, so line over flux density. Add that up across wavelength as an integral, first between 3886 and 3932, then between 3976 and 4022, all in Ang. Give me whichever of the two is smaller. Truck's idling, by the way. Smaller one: 47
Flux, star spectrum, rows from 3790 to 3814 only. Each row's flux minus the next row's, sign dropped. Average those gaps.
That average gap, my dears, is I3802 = 1.0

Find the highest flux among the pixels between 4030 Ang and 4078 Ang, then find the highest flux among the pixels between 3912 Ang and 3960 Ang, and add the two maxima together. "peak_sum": 24.2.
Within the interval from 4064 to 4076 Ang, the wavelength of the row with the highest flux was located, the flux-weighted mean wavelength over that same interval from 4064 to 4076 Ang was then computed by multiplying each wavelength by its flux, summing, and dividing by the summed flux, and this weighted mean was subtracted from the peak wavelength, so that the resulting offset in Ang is -3.0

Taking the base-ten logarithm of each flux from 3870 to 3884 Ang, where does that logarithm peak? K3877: 3883.0 Ang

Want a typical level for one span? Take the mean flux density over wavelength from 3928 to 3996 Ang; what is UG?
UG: 9.2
